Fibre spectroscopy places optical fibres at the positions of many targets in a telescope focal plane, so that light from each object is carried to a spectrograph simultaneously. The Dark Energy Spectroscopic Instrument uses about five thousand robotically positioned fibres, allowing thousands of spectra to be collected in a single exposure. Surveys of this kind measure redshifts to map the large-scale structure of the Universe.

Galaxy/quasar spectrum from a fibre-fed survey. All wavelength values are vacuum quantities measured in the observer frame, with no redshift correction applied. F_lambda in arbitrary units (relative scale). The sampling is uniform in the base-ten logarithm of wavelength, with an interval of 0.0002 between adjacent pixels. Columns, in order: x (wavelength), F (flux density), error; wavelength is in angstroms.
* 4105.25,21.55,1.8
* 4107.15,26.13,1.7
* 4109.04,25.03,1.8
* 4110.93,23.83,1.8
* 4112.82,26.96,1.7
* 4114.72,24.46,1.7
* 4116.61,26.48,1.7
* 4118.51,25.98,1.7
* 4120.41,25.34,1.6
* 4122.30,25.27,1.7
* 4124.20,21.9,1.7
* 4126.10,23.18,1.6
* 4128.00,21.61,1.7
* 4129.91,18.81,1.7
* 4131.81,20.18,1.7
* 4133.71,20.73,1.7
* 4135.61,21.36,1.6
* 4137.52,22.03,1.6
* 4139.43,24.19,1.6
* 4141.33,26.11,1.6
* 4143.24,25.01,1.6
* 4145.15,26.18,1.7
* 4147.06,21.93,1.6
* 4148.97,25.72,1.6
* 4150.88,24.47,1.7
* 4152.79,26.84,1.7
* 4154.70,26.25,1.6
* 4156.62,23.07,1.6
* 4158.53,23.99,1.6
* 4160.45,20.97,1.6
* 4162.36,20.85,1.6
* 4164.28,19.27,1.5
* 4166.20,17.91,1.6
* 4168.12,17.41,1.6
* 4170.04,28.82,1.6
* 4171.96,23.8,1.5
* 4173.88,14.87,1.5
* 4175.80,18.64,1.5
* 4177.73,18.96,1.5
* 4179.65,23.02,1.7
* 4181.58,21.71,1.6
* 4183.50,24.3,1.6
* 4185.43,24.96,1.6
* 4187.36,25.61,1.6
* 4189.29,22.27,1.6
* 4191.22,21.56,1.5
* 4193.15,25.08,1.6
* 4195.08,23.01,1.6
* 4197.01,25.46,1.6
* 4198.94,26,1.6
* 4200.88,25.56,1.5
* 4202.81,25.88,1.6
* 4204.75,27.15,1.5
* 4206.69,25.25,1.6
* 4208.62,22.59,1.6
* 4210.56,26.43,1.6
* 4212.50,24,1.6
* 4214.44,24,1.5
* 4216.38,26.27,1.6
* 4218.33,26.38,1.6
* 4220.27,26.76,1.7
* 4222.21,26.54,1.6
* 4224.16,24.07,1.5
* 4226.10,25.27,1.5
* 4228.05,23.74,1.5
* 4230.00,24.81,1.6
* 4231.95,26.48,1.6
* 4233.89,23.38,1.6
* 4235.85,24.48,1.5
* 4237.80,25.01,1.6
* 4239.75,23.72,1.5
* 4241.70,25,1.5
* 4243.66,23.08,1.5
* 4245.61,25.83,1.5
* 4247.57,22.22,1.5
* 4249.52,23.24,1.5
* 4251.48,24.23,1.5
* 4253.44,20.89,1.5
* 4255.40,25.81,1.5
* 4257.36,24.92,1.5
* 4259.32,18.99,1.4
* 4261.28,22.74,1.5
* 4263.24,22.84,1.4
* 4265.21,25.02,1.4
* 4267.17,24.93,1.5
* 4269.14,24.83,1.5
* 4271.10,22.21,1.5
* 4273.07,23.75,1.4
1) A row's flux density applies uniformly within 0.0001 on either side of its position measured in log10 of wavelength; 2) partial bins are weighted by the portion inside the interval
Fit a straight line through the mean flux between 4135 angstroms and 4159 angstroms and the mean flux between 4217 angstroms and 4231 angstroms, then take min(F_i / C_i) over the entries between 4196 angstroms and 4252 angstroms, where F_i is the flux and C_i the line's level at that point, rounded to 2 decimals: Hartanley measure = 0.87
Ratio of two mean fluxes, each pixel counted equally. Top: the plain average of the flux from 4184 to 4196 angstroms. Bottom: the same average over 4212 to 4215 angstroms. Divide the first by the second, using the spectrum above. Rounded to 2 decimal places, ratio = 0.99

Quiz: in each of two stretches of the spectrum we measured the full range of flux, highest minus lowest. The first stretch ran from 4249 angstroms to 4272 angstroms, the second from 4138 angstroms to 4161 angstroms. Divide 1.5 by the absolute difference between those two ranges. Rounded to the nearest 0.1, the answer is 1.6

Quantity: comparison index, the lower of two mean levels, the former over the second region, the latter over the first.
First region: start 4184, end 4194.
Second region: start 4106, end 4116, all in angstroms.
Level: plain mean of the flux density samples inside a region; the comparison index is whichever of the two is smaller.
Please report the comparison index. 23.9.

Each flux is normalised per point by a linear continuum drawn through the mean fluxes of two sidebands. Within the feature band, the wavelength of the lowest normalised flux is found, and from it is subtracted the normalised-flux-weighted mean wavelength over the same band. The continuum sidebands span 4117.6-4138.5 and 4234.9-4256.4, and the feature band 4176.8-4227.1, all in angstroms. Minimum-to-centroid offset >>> -24.7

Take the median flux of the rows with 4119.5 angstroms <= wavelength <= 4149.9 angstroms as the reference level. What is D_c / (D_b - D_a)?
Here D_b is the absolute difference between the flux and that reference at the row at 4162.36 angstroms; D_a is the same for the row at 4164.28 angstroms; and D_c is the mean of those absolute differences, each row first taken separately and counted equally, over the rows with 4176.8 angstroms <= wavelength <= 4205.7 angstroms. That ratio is -1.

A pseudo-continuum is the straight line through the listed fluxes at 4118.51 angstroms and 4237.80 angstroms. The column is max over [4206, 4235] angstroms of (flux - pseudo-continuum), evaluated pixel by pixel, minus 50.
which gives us -48.4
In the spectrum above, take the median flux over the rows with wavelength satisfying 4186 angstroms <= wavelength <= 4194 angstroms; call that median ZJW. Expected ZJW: 23.7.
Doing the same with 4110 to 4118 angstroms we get 25.5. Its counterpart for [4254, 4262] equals 23.8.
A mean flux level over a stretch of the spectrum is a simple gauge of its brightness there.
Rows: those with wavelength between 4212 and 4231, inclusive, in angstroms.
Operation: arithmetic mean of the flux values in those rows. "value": 25.2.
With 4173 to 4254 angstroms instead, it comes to 24.0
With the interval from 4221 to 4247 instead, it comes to 24.7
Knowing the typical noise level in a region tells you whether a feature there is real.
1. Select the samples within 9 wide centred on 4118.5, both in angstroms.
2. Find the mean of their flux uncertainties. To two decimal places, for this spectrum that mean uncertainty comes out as 1.68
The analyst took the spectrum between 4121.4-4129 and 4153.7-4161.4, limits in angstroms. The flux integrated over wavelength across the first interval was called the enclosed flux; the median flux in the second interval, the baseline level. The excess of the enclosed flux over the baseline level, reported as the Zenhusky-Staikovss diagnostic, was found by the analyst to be 151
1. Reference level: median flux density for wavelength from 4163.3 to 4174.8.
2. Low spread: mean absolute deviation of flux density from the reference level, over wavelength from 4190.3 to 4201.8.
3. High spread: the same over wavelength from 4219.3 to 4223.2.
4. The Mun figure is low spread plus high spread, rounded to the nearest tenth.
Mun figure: 13.9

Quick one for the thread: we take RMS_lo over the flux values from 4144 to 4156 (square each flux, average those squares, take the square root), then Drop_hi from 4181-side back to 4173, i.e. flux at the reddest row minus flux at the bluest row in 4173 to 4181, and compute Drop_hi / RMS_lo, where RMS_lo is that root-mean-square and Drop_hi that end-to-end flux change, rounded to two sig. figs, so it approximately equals 0.32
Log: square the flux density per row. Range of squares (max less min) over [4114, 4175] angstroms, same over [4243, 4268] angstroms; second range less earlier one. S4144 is -303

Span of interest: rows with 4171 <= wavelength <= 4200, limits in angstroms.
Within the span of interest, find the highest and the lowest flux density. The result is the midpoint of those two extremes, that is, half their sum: 20.4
